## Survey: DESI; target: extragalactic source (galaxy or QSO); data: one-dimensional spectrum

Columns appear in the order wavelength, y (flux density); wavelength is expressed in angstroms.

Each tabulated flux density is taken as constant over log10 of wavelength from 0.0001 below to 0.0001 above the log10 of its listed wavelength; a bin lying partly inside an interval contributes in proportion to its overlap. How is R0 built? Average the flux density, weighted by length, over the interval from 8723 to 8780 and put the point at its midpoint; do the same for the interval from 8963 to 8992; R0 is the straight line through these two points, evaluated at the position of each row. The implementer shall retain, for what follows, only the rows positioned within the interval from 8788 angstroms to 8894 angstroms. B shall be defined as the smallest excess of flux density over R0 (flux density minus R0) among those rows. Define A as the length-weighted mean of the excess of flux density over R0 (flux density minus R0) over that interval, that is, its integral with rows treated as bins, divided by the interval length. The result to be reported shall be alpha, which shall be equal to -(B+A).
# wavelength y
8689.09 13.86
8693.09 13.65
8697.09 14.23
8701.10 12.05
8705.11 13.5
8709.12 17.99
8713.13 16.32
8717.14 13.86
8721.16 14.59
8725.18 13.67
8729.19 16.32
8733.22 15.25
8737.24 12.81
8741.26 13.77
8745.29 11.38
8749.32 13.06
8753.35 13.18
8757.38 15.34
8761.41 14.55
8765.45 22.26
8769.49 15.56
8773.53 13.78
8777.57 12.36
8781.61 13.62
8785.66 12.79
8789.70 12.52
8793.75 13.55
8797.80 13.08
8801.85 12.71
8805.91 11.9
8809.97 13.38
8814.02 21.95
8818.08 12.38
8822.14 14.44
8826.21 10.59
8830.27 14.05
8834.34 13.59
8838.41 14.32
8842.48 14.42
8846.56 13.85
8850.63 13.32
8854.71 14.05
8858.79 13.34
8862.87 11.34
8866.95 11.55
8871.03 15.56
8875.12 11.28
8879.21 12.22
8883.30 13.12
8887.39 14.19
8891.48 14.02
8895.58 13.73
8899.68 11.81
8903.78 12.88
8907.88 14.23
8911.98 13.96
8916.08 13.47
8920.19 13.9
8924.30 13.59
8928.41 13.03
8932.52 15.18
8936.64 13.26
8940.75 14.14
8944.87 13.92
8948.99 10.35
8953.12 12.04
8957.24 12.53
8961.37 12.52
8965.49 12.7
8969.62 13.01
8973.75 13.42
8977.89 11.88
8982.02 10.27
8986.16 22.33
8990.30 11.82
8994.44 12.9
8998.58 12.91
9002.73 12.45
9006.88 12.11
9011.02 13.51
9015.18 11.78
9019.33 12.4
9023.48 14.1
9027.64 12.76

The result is 4.3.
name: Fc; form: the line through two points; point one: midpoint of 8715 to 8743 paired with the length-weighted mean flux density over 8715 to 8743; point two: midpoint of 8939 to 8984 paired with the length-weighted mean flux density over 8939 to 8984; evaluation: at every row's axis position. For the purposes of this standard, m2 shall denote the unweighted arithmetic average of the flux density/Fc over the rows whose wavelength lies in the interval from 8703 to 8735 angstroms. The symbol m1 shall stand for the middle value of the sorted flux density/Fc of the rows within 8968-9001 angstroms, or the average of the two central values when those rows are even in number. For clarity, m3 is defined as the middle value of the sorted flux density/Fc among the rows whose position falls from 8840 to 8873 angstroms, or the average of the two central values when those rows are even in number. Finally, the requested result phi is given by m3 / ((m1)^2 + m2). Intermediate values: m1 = 1.06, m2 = 1.05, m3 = 1.02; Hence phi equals 0.470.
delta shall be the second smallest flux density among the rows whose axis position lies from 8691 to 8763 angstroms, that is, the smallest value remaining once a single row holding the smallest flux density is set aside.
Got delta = 12.05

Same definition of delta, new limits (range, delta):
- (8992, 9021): 12.11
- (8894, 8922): 12.88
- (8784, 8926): 11.28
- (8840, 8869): 11.55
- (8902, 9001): 10.35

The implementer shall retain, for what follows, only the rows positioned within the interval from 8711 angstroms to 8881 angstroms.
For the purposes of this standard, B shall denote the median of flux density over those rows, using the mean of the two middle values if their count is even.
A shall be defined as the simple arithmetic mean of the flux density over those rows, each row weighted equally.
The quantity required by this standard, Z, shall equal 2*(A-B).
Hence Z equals 0.6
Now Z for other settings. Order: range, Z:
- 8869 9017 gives 0.4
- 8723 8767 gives 1.8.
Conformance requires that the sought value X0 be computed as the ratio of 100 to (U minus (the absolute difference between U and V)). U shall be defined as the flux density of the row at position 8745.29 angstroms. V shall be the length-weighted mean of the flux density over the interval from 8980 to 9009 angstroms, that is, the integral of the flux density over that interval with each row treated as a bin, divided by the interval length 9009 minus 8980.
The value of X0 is 10.9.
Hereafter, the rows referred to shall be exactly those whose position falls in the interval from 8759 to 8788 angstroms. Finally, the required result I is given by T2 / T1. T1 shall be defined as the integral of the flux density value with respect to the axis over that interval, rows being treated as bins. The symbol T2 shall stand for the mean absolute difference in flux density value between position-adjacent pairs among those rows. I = 0.008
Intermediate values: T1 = 434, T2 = 3.3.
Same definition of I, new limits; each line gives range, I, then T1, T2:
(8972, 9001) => 0.011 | 395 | 4.5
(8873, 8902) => 0.002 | 374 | 0.9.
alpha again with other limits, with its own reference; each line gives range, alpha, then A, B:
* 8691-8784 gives 3.3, -0.1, -3.2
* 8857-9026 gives 4.0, -0.6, -3.4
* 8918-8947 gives 0.8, 0.0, -0.8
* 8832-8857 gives 1.0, -0.2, -0.8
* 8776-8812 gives 3.9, -1.5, -2.4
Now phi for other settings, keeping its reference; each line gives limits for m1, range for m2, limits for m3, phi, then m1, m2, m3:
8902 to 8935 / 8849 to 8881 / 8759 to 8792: 0.461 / 1.08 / 0.97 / 0.98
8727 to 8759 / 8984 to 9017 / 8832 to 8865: 0.502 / 0.95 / 1.13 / 1.02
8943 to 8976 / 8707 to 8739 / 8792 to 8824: 0.463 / 1.02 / 1.05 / 0.96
